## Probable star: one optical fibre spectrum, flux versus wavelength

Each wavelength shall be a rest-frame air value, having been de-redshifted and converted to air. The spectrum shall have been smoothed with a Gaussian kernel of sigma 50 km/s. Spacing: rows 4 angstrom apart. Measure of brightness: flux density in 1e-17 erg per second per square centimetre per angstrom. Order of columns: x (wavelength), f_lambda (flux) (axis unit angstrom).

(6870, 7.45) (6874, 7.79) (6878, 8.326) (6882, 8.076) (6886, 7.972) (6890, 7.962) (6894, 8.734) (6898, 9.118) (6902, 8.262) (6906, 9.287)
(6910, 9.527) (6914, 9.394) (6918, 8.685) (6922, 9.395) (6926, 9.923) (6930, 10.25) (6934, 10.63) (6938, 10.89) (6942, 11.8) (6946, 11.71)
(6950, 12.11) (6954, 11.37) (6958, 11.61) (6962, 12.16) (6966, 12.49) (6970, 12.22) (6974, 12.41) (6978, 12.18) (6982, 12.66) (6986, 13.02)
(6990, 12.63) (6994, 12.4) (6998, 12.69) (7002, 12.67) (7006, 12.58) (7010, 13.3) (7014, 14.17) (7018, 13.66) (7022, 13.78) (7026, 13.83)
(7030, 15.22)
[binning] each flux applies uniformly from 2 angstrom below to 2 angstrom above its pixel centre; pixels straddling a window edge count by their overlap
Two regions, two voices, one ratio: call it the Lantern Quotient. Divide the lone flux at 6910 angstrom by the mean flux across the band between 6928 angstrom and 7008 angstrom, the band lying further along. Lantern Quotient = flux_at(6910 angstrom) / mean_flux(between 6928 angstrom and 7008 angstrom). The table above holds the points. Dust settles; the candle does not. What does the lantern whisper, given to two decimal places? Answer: 0.79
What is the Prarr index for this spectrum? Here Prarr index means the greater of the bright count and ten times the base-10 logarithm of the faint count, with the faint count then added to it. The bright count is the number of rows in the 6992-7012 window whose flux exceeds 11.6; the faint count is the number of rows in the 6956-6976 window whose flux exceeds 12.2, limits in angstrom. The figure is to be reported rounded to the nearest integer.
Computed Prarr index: 8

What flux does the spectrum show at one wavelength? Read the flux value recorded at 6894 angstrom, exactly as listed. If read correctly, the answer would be 8.734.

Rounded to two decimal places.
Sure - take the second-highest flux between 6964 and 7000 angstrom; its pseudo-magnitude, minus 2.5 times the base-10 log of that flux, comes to -2.76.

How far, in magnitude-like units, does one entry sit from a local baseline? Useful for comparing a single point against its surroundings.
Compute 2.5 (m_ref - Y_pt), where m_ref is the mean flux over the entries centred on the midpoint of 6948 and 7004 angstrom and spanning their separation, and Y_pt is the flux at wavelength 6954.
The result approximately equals 2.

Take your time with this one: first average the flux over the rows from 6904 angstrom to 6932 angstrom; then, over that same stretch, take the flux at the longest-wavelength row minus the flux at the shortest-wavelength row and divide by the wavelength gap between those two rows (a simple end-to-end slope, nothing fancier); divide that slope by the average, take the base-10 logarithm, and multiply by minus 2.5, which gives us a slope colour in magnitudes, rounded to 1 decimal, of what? 5.9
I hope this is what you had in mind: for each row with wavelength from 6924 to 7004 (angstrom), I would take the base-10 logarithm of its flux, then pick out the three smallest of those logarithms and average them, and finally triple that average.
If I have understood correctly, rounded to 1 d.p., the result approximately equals 3.0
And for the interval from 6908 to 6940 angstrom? 2.9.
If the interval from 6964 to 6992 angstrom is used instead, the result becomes 3.3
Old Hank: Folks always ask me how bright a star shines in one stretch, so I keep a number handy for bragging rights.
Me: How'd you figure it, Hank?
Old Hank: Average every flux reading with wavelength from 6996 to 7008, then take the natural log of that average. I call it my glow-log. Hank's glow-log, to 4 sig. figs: 2.537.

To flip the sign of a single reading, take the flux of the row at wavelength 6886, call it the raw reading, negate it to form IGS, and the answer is -8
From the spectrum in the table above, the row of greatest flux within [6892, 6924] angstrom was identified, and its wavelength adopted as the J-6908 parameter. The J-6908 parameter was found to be 6910 angstrom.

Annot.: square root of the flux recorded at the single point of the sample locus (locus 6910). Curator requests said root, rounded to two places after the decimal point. 3.09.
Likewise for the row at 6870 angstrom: 2.73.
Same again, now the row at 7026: 3.72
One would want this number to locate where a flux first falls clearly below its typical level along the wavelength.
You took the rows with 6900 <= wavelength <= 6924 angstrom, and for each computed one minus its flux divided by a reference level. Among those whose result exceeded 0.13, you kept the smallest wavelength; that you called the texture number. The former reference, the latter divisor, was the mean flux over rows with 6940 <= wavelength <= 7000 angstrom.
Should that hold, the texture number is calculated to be 6902 angstrom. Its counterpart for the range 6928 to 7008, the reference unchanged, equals 6930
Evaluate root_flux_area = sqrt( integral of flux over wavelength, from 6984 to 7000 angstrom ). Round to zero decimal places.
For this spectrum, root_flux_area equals 14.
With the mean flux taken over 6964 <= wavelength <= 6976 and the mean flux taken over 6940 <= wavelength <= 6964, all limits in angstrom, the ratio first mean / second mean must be 1.05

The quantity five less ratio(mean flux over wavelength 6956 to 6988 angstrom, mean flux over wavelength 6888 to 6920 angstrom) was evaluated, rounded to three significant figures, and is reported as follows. 3.61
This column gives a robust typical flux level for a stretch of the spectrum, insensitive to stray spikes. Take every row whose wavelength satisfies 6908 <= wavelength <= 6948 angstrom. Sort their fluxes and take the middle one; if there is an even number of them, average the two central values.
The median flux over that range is 10.09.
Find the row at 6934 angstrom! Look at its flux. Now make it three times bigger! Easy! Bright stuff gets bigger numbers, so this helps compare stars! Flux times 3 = 31.9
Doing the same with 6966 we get 37.5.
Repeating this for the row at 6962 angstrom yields 36.5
